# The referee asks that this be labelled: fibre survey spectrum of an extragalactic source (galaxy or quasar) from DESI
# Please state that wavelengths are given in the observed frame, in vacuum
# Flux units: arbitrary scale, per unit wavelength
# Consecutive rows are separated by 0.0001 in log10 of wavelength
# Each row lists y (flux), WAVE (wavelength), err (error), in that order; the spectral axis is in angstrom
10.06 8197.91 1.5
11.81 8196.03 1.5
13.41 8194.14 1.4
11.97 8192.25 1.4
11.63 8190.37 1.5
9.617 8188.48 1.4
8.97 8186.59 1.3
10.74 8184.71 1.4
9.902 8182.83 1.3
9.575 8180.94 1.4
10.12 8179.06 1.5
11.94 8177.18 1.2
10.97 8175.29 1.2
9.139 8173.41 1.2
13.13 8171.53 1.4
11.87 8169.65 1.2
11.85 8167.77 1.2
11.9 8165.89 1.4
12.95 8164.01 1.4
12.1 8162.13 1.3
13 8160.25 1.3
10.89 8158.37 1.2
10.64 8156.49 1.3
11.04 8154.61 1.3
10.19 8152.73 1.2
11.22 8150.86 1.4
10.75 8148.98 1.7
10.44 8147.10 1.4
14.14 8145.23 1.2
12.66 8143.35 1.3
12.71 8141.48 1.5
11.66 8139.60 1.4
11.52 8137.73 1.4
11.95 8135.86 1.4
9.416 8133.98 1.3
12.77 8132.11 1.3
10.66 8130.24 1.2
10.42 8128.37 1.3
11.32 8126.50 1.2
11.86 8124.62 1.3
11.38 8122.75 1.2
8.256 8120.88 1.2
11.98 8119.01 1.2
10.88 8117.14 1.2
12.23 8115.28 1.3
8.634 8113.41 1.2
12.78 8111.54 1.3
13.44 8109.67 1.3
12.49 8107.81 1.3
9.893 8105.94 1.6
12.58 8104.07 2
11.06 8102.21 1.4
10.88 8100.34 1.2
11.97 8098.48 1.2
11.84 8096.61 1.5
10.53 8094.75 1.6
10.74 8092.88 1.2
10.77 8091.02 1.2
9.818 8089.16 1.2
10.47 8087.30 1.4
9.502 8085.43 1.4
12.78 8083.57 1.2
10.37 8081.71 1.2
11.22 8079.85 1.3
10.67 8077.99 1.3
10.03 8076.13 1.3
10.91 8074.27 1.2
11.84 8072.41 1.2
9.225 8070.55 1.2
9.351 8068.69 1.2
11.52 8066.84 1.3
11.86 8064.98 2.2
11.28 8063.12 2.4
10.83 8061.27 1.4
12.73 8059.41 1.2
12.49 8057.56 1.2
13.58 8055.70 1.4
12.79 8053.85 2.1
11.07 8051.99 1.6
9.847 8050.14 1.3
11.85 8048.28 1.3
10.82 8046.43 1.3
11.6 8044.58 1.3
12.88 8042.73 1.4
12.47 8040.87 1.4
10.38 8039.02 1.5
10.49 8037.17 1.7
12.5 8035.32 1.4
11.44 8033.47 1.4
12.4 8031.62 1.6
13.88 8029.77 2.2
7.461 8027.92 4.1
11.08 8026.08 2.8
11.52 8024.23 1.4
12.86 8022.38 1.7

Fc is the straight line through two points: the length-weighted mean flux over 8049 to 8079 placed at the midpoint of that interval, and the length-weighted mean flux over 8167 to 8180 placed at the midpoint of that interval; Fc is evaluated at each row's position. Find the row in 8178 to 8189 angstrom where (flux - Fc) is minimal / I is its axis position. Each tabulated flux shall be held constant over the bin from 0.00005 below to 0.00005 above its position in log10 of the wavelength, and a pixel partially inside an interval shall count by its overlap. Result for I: 8186.59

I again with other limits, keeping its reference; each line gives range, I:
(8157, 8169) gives 8158.37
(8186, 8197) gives 8186.59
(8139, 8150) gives 8147.10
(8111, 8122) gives 8120.88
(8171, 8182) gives 8173.41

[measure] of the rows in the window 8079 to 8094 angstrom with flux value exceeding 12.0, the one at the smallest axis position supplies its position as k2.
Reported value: 8083.57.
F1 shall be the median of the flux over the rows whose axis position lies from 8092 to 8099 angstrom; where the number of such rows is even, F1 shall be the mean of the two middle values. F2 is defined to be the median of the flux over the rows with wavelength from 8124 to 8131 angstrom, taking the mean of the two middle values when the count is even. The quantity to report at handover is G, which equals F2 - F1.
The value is -0.3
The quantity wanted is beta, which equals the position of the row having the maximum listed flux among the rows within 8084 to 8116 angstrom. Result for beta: 8109.67 angstrom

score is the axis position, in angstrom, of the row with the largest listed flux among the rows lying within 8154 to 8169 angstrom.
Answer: 8160.25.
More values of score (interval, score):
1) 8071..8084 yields 8083.57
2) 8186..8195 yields 8194.14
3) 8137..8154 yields 8145.23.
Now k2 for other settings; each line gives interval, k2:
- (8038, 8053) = 8040.87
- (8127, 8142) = 8132.11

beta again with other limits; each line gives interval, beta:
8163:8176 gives 8171.53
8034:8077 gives 8055.70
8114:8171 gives 8145.23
